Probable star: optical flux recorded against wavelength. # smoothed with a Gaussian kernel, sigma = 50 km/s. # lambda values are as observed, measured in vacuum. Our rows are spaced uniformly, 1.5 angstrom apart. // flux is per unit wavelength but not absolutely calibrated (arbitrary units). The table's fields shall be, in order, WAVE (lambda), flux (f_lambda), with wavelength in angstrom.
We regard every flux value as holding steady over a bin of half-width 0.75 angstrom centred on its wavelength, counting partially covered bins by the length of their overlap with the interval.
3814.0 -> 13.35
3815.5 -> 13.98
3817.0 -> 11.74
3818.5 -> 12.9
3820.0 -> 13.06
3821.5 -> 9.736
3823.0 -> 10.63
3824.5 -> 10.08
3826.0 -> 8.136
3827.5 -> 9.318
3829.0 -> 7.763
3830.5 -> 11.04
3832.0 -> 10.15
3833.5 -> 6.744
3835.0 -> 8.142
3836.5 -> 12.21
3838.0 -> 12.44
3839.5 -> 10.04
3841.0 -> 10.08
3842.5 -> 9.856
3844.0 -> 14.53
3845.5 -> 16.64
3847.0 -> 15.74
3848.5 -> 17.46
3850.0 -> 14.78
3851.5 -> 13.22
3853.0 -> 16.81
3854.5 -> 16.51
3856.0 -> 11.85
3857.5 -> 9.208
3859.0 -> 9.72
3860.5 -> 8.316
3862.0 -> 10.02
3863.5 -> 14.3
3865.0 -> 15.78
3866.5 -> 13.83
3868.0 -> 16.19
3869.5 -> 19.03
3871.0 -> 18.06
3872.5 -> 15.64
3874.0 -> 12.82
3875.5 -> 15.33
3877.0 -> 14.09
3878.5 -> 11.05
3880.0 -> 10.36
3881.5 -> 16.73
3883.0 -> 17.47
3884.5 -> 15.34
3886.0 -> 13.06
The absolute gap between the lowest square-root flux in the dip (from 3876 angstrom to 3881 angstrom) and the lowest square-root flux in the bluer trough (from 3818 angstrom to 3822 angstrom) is 0.10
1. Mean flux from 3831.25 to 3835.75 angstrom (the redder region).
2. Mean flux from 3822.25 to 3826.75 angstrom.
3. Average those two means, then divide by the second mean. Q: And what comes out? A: 0.93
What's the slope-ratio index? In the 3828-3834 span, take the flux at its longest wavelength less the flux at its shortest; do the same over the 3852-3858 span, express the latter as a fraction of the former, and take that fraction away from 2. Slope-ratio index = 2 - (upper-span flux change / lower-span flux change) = -5.5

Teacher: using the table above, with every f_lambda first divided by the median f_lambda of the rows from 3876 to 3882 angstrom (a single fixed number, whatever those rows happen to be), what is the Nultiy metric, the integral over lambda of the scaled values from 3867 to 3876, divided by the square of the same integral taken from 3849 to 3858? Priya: 0.12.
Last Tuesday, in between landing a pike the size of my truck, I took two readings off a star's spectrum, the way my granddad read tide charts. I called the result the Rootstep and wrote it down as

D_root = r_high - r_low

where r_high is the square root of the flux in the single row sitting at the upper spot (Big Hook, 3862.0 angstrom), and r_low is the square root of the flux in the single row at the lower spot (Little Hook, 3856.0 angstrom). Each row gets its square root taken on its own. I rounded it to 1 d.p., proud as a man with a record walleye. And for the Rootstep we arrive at -0.3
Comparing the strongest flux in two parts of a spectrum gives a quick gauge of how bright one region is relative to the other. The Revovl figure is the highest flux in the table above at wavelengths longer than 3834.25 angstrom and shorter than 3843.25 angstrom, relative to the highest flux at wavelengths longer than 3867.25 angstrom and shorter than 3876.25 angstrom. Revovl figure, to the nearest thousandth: 0.654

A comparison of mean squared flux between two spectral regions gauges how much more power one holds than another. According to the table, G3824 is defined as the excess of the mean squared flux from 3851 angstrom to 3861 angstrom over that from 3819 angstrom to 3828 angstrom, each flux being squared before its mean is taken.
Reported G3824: 54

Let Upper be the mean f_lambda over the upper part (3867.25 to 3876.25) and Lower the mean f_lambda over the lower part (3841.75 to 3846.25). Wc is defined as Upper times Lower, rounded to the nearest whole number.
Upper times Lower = 221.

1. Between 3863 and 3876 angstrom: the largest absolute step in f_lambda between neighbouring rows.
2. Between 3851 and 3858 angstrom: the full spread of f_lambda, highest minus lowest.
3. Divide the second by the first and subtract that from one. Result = -1.7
